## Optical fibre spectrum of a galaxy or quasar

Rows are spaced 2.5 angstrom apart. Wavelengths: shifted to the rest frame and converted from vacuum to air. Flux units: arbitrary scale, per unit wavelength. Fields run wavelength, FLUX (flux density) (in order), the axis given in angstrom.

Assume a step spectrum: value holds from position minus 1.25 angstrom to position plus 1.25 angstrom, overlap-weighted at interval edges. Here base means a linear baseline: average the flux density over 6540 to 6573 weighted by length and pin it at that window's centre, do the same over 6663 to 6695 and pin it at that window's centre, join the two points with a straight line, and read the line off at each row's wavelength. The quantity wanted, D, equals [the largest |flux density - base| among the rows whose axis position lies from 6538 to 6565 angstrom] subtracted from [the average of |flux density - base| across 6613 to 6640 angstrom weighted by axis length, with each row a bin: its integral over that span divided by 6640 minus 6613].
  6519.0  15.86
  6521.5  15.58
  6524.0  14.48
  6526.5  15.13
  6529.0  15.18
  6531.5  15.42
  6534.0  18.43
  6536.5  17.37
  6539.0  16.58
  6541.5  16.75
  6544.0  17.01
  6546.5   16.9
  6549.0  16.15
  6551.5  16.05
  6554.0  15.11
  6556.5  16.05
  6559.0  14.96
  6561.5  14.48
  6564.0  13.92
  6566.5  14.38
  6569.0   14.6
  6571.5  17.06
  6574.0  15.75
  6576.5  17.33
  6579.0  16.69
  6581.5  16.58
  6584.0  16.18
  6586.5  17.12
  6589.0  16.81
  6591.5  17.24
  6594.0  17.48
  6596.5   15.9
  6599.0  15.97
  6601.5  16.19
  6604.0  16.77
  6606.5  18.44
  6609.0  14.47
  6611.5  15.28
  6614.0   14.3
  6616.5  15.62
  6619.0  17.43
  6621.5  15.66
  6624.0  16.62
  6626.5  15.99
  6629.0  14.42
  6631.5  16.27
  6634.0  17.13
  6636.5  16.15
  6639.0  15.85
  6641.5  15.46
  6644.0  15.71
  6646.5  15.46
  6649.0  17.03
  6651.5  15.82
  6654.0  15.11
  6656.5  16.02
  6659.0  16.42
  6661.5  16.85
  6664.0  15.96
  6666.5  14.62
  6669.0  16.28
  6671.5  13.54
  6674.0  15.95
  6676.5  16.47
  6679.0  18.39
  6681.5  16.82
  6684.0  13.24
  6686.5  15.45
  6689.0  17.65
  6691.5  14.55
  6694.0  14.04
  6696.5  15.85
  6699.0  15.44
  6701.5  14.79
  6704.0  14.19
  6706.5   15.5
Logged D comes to -0.95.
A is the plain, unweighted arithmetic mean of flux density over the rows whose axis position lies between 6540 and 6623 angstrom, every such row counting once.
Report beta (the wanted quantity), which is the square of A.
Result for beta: 259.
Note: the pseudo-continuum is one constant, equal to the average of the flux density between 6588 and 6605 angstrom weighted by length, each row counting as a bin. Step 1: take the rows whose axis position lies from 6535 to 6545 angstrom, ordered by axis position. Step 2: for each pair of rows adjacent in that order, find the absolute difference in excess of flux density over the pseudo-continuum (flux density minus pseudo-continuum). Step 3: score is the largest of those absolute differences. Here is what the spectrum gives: 0.8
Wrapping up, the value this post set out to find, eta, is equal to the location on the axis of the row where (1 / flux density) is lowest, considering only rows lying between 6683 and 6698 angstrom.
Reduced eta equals 6689.0 angstrom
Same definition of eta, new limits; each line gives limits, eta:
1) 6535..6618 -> 6606.5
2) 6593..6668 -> 6606.5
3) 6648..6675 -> 6649.0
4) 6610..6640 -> 6619.0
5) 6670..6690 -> 6679.0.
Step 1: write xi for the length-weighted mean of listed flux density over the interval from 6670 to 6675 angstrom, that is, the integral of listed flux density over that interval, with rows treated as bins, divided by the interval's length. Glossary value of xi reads 14.8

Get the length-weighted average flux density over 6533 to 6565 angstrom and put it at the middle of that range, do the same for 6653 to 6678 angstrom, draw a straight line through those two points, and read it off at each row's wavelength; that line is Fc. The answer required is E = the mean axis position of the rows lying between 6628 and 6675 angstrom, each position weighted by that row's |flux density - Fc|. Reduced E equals 6653.0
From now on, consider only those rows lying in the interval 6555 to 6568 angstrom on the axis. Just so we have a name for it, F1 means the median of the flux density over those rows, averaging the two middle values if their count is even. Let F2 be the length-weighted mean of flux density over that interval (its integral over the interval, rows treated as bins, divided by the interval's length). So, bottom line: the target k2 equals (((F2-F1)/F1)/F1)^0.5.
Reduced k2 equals 0.037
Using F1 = 14.5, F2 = 14.8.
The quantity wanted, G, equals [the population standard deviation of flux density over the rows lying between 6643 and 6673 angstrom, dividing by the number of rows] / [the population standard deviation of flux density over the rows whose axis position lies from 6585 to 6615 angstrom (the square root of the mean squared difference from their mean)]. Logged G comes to 0.8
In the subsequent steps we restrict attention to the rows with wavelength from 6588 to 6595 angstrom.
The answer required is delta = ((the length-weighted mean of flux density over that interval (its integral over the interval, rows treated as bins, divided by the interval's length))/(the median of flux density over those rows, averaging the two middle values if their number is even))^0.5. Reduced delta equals 1.00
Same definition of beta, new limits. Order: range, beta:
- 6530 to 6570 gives 252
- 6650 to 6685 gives 250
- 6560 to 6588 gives 250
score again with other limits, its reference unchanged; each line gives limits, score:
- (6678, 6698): 3.6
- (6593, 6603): 1.6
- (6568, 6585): 2.5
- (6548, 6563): 1.1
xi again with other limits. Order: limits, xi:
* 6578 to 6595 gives 16.9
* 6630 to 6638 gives 16.4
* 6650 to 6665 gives 16.0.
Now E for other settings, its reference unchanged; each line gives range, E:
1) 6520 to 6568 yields 6544.6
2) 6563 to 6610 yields 6585.1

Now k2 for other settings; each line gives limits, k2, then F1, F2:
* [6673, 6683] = 0.027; 16.6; 16.8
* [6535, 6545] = 0.017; 16.9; 17.0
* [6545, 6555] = 0.000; 16.1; 16.1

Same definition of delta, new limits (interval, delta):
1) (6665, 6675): 0.99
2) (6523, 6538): 1.02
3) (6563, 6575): 1.02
